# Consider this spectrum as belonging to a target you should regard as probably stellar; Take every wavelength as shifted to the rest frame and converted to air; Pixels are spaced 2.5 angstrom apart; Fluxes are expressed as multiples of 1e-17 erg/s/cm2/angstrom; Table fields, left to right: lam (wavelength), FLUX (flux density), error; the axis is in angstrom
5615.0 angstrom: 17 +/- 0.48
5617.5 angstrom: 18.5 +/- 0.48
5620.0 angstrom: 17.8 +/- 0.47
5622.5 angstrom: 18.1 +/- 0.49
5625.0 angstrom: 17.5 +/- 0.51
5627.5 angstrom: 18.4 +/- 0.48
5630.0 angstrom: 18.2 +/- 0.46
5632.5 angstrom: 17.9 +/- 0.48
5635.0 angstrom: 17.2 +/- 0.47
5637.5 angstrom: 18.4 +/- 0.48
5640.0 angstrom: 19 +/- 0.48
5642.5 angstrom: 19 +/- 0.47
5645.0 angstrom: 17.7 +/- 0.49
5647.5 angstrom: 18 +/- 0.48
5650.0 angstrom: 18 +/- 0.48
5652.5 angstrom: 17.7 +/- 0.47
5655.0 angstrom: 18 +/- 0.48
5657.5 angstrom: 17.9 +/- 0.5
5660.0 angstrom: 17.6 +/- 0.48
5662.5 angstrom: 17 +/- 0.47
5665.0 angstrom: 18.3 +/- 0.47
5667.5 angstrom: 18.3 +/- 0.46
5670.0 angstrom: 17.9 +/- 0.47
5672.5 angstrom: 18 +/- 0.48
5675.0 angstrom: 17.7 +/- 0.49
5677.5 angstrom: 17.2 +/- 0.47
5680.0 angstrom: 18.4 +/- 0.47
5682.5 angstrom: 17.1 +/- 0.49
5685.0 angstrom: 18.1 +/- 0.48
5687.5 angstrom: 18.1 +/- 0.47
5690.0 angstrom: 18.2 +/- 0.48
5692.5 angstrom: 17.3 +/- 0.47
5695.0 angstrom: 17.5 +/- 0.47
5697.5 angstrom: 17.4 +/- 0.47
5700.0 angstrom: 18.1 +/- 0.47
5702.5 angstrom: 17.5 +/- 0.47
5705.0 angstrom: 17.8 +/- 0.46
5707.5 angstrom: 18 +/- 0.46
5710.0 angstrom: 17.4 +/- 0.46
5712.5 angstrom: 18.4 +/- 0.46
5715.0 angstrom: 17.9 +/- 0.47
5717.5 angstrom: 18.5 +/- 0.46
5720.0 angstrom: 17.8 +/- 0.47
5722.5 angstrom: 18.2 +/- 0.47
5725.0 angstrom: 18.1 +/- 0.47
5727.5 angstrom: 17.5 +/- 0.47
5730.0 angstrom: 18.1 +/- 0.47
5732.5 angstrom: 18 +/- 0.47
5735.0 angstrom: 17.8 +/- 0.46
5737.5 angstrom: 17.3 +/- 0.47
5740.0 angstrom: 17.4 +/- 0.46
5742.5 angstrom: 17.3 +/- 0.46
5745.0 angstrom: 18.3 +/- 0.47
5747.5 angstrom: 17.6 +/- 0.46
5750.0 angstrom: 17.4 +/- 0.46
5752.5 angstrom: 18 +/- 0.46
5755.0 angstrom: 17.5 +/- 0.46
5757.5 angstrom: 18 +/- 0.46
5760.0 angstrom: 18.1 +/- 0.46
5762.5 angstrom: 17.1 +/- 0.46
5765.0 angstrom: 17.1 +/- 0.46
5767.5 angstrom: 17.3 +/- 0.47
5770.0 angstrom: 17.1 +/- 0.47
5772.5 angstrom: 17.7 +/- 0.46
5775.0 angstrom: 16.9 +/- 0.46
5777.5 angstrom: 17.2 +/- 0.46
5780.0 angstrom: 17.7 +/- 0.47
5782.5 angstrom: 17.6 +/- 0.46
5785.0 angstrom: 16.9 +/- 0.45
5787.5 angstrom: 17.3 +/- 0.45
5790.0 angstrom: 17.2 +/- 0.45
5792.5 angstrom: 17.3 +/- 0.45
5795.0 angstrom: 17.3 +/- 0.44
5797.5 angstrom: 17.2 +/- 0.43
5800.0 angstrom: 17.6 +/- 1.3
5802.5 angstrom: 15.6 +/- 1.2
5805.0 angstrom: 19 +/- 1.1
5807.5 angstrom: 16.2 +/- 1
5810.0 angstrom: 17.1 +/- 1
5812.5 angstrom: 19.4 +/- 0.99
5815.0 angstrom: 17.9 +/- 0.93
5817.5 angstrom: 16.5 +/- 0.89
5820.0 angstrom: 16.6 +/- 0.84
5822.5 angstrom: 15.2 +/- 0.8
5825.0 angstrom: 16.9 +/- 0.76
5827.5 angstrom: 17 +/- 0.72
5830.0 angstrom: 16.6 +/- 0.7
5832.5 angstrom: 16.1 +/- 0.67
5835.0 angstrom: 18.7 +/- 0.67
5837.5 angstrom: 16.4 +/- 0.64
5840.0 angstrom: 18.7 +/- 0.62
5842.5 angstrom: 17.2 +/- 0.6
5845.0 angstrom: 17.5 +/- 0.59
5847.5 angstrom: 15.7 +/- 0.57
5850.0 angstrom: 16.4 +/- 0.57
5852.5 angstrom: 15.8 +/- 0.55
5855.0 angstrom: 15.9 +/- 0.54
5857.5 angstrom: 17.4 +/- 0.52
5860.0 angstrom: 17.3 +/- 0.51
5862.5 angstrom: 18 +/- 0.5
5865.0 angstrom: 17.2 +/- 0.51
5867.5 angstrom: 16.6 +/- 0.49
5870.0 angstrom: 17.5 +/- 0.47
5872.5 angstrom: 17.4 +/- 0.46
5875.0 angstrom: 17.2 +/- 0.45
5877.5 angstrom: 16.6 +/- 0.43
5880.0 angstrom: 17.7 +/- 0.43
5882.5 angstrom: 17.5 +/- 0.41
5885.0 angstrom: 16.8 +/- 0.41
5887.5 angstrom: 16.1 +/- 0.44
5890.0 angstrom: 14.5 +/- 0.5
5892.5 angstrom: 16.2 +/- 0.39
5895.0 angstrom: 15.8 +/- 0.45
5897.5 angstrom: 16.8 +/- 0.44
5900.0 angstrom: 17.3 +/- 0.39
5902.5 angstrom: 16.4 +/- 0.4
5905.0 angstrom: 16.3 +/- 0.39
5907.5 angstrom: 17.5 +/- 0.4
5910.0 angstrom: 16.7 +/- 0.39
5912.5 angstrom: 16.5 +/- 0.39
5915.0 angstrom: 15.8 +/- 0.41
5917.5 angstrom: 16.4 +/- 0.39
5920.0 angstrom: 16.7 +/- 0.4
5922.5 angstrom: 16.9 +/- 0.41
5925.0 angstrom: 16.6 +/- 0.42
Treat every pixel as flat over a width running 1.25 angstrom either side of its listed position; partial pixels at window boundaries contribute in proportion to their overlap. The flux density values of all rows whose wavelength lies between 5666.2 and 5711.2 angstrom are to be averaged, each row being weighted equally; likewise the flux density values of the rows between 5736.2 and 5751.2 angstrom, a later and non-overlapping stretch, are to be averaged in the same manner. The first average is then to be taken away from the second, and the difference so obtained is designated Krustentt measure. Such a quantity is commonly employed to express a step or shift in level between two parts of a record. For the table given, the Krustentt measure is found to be -0.23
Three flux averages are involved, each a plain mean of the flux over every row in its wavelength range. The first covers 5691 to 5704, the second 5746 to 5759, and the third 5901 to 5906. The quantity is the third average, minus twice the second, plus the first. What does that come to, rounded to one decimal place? -1.5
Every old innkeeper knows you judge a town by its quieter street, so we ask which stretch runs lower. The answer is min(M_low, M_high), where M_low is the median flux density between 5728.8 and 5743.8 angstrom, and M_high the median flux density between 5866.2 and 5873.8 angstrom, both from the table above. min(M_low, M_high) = 17.4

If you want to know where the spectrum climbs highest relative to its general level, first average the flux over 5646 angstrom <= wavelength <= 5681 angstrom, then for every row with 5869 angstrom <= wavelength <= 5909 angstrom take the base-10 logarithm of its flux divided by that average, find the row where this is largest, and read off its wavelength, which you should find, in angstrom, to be 5880.0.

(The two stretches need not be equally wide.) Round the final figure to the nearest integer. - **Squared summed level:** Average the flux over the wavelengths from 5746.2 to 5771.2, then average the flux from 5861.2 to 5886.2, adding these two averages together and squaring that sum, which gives 1209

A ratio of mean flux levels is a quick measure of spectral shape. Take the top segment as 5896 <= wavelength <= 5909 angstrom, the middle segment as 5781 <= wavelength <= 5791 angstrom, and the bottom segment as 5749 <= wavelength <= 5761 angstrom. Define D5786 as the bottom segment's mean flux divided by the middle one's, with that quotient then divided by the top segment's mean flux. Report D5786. 0.061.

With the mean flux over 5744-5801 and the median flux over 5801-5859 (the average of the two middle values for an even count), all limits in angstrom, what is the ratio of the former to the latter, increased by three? 4.05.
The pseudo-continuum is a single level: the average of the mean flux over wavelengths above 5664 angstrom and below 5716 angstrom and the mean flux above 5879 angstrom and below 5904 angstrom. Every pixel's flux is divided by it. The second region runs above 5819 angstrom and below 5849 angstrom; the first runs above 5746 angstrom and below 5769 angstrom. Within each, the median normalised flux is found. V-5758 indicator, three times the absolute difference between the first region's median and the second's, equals 0.131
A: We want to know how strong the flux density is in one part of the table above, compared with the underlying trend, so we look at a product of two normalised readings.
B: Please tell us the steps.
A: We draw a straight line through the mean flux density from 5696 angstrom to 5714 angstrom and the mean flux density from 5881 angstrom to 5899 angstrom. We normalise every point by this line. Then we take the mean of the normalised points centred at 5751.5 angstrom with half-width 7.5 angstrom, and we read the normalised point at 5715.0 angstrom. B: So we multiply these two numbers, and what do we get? 1.033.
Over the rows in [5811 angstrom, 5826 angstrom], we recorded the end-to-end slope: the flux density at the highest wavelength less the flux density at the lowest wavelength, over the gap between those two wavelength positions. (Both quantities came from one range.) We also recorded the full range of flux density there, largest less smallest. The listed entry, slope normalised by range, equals -0.05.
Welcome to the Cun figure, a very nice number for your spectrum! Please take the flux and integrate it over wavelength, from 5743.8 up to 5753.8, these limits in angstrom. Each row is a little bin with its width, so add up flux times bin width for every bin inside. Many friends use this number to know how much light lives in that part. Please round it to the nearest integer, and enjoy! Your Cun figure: 178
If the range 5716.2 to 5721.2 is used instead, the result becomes 91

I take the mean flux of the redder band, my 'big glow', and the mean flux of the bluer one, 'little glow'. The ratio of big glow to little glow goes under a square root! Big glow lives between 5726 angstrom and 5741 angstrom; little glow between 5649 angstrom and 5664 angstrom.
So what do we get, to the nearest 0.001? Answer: 1.000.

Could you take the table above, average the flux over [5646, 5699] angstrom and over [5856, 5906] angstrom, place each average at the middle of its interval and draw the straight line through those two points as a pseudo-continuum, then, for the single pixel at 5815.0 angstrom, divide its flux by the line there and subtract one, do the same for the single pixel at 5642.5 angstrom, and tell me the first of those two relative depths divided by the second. 0.75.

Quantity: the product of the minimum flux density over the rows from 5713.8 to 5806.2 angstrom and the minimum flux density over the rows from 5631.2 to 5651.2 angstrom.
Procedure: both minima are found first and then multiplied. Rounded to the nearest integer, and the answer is 268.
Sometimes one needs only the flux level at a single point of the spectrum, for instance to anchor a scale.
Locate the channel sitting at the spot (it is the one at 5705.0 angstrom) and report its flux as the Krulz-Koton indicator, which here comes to 17.8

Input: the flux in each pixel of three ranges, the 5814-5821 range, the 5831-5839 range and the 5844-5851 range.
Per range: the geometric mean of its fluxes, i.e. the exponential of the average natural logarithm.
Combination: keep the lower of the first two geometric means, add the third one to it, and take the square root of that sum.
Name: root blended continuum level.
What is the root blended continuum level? 5.79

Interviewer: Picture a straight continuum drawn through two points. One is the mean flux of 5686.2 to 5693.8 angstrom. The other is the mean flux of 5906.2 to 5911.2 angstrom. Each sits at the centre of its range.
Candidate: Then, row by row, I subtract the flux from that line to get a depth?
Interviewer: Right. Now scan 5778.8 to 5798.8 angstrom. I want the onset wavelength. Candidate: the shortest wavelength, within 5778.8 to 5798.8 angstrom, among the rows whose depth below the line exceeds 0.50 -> 5785.0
